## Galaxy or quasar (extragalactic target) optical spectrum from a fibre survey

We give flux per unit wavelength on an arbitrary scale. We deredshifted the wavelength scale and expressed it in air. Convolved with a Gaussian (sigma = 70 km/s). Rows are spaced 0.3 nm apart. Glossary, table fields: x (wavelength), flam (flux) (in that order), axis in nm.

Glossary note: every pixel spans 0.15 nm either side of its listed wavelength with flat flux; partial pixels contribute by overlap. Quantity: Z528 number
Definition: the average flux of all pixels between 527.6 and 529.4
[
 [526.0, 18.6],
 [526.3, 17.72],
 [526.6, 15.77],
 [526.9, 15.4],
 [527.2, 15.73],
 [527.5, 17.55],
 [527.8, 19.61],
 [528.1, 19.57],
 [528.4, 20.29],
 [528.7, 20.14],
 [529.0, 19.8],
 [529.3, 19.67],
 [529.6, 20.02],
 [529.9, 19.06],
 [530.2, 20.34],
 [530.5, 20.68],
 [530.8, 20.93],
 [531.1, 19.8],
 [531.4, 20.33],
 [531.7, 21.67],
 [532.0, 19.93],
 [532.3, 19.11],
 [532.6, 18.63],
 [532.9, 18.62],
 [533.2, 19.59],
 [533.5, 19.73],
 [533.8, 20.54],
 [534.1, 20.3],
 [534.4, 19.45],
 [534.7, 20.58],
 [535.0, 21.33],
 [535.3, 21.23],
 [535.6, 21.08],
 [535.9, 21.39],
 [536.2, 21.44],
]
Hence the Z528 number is 19.8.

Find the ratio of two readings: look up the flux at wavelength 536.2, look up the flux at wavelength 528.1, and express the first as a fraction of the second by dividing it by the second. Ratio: 1.10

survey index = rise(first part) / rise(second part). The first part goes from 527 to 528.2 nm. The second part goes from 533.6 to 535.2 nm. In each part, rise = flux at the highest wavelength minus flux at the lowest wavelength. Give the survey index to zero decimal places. 5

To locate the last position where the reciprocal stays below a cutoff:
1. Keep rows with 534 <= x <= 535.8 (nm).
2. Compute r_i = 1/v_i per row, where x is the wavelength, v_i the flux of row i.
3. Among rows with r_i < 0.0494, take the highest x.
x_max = 535.6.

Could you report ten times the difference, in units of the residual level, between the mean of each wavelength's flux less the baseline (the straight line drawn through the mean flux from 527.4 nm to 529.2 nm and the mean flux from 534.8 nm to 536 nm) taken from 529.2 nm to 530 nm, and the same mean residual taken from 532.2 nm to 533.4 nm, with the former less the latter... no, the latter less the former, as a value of -14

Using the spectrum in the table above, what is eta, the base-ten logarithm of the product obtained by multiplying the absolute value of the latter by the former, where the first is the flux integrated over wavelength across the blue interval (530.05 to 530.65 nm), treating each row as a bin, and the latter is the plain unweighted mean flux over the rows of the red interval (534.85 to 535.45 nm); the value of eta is 2.42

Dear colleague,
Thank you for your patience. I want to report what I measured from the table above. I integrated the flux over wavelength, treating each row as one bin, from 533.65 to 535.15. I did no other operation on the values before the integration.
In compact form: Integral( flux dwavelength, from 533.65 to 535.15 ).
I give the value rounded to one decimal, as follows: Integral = 30.7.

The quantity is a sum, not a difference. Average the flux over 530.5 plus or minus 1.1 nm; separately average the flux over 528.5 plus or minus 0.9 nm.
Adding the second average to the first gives 40.0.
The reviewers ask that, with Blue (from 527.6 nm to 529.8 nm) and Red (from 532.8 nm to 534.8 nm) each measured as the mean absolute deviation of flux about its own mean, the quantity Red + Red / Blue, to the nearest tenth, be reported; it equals 2.9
